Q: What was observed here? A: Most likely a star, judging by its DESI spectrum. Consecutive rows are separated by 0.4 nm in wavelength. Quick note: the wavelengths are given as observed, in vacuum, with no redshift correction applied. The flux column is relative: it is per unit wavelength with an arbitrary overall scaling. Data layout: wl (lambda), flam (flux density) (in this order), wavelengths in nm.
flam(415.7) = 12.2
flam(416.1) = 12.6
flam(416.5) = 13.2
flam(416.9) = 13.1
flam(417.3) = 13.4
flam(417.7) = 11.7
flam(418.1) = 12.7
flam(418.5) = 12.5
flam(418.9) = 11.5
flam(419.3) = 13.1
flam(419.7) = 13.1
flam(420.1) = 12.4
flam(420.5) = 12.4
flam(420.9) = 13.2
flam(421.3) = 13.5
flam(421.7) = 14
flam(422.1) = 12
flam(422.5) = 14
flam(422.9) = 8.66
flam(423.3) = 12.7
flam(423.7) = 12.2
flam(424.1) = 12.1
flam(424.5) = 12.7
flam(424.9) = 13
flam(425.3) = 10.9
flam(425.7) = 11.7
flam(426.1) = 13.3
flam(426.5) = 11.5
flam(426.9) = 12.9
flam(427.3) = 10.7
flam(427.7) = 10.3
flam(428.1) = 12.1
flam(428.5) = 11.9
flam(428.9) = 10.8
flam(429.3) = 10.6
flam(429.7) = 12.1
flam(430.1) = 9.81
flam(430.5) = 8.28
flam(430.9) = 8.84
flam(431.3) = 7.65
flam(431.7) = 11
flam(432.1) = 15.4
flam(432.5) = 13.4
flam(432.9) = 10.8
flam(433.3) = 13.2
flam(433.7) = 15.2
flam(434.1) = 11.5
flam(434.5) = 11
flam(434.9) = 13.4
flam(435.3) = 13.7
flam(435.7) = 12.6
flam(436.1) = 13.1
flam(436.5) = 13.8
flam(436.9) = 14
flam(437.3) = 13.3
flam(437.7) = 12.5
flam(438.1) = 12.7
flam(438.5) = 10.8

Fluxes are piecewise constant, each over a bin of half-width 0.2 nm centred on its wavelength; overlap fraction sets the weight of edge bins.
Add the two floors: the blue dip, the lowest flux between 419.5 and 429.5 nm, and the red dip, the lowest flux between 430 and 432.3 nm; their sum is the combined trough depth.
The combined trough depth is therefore 16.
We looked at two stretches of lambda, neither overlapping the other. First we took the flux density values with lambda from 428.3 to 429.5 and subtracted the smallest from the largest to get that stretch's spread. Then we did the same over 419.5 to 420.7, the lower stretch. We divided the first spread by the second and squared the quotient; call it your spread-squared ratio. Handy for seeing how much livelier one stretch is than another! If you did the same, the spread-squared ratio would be 3.4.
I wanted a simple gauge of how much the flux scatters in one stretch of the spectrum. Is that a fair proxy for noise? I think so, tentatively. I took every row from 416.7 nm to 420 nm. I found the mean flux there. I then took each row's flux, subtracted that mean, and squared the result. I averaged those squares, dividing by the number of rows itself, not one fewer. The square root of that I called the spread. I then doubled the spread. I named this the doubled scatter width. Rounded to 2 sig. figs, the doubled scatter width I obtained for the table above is 1.3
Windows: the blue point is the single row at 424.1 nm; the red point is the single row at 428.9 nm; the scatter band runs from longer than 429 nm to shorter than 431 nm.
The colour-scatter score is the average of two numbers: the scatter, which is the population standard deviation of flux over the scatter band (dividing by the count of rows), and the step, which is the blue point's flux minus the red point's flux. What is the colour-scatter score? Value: 1.3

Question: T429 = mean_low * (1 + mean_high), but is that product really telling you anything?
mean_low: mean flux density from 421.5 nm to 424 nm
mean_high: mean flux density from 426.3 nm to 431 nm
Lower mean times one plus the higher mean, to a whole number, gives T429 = 145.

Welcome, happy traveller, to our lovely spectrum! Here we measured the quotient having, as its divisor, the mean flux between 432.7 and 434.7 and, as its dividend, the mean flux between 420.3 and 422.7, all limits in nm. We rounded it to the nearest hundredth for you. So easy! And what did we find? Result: 1.07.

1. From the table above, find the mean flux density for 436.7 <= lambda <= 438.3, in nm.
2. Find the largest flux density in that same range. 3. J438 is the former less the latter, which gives -0.9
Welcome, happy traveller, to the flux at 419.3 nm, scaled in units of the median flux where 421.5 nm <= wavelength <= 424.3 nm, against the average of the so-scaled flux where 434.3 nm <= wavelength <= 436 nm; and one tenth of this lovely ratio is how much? 0.103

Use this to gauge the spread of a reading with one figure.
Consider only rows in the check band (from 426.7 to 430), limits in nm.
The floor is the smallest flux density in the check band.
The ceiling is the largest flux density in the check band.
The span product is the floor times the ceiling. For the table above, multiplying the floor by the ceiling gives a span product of 133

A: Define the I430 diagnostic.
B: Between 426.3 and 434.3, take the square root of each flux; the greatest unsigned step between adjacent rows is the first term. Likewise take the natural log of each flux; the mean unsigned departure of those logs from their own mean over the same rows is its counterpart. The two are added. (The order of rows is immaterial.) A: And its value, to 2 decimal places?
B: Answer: 0.74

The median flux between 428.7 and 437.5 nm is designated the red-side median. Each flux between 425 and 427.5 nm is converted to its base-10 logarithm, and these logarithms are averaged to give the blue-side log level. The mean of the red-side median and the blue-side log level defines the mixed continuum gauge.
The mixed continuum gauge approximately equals 6.7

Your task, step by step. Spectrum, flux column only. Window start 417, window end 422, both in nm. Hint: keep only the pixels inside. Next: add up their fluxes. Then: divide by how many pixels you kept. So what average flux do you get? 12.8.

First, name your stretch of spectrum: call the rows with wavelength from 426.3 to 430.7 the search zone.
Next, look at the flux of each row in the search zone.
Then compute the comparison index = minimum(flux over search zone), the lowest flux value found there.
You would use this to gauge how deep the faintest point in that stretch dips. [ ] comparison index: 8.28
